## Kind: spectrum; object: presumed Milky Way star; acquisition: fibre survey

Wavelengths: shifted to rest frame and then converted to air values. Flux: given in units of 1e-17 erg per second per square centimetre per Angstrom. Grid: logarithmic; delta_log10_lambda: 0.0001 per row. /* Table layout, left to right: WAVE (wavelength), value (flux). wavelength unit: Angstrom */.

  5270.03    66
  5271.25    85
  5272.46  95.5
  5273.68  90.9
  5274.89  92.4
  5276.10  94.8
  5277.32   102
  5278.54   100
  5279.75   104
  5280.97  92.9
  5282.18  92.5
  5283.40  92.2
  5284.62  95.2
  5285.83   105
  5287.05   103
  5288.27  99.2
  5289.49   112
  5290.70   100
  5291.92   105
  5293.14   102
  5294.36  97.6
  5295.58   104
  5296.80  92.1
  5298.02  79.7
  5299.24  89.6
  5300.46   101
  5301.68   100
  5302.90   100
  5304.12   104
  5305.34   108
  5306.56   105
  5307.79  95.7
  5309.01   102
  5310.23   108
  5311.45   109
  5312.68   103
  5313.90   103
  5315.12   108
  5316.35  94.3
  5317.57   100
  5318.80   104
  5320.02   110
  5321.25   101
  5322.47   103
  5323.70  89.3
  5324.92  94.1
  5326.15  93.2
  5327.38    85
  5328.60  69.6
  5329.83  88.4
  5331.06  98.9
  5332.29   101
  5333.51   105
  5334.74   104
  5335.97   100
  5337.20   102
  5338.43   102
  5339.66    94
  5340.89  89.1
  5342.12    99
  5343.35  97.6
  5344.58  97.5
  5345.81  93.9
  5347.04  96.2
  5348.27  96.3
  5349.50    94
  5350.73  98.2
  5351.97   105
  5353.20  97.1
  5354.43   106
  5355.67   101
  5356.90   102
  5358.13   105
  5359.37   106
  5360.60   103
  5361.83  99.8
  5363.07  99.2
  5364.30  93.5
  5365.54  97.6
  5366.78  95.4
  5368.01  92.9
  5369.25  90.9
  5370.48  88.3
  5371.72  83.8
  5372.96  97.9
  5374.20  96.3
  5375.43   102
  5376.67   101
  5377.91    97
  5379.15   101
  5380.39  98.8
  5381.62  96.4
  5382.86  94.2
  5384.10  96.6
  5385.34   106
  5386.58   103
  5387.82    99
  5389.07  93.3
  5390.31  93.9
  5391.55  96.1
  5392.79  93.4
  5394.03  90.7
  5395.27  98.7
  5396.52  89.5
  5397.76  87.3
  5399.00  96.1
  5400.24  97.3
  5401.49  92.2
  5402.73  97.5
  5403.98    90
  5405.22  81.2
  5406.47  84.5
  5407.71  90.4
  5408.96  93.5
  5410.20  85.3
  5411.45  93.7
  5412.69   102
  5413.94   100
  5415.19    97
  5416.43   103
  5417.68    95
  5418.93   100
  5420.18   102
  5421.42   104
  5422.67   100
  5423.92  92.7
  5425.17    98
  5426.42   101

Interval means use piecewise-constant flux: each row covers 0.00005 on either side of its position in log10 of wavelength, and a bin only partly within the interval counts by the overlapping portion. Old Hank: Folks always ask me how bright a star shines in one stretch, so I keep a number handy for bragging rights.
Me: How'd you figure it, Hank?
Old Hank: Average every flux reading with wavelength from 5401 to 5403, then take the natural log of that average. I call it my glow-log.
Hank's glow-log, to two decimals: 4.55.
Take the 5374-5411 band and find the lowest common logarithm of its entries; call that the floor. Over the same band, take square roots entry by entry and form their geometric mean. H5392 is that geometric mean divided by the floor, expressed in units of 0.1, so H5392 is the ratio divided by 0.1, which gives 50.9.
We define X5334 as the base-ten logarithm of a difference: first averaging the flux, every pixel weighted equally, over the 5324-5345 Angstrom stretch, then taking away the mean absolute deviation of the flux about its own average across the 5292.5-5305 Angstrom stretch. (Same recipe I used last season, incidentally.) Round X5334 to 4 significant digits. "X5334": 1.951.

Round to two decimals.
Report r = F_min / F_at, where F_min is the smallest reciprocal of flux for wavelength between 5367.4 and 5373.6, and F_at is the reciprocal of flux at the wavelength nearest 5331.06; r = 1.01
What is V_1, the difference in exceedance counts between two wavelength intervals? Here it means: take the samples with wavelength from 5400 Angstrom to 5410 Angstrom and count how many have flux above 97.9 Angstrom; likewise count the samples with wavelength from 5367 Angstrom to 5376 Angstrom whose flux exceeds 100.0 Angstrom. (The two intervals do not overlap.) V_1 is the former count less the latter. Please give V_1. -1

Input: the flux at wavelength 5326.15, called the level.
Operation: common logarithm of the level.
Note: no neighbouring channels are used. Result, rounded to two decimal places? 1.97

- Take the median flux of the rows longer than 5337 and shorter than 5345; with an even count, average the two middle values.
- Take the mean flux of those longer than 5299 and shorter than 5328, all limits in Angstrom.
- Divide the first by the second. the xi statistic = 0.97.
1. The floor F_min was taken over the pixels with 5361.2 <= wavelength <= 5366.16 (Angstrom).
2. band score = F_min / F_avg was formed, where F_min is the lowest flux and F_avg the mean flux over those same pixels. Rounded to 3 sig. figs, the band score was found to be 0.959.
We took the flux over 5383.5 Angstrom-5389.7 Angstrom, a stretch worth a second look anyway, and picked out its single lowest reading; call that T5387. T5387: 93.3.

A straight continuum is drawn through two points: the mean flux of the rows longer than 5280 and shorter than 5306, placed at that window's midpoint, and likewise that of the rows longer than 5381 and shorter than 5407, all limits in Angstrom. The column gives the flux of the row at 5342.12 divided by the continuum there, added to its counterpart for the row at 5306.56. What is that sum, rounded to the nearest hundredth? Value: 2.09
